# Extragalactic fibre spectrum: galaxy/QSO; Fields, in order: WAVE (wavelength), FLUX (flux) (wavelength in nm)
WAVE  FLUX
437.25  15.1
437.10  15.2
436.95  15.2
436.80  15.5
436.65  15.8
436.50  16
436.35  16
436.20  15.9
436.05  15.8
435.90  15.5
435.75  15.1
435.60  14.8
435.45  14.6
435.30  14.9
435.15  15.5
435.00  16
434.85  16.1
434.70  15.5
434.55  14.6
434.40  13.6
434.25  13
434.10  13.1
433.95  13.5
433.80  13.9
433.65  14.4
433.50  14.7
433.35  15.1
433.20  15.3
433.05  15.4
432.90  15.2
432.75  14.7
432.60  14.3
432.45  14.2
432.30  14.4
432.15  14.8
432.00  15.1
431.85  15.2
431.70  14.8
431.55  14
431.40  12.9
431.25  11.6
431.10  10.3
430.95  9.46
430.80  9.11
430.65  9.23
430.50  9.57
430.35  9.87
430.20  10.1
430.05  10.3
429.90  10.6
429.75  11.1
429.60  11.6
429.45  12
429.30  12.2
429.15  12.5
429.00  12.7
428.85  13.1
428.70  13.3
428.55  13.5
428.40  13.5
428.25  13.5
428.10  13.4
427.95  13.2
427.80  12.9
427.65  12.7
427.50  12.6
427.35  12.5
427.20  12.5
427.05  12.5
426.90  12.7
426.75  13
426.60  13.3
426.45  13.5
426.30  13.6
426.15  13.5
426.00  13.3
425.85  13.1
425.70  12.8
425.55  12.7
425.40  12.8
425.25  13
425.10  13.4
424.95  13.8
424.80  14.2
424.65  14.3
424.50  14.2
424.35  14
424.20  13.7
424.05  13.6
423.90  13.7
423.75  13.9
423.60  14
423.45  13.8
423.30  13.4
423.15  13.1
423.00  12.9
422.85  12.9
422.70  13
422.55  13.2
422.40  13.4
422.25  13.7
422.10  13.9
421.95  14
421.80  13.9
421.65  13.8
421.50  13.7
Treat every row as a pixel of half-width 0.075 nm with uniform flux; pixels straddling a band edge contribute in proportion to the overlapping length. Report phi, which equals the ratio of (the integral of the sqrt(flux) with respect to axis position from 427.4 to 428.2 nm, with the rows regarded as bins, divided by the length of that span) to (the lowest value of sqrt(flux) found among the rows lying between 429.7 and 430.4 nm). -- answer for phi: 1.15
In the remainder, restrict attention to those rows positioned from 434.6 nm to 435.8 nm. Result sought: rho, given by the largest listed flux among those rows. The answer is 16.1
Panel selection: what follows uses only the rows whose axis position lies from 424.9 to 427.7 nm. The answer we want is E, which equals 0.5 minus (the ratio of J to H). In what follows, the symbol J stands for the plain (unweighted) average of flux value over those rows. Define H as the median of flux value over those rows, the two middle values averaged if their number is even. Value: -0.501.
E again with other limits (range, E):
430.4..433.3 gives -0.419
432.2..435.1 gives -0.499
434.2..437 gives -0.483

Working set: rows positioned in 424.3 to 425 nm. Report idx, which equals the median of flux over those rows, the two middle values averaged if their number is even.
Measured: 14.2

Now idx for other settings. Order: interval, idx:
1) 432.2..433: 14.4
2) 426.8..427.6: 12.5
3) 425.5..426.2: 13.1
